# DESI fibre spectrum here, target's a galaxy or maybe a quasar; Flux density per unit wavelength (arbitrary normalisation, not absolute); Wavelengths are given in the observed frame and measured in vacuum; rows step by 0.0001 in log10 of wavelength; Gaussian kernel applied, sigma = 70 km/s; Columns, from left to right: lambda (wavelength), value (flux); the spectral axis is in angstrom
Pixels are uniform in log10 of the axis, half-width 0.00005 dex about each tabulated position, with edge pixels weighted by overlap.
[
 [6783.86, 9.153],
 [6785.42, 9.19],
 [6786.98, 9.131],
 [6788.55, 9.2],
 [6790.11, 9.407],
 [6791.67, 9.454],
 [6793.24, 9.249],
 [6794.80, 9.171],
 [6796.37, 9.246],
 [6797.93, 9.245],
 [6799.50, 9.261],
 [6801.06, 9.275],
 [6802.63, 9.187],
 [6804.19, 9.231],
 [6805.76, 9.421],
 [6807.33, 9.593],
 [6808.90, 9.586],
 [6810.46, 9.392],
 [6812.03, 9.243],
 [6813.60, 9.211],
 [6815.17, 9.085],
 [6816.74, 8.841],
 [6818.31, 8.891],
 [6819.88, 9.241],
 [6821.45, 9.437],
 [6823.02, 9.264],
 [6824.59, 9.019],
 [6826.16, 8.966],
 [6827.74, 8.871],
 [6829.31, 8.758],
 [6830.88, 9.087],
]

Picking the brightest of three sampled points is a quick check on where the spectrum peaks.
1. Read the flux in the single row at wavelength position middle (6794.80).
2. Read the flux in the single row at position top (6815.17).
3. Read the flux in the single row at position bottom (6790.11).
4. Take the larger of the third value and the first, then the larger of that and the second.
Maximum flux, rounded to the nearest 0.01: 9.41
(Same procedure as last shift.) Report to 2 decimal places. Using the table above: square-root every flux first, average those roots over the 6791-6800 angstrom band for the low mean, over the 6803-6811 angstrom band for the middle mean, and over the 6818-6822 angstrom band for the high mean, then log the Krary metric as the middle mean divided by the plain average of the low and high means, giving 1.01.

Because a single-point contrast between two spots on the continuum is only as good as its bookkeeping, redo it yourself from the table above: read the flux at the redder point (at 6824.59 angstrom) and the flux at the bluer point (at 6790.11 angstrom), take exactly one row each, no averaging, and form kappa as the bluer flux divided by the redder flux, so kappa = 1.04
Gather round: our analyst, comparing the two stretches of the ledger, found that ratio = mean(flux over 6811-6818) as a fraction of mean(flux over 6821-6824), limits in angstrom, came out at 0.97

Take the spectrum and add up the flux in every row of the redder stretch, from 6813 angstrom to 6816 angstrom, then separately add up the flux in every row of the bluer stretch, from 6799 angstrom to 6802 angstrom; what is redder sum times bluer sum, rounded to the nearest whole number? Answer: 339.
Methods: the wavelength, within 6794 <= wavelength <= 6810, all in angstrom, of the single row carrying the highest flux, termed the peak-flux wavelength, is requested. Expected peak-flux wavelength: 6807.33 angstrom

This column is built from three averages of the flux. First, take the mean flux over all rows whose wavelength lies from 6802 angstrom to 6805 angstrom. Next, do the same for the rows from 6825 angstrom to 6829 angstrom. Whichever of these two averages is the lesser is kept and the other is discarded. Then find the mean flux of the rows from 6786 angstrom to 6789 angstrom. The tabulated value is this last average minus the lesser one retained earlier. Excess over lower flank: 0.25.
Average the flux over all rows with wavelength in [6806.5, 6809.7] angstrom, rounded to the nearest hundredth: 9.59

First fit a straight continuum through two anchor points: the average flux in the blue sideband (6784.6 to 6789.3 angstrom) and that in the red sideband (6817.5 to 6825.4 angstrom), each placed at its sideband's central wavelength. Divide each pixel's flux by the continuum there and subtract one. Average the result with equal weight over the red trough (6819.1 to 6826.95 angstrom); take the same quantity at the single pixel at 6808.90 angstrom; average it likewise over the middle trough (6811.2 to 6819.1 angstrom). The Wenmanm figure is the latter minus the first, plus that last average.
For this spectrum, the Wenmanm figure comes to 0.031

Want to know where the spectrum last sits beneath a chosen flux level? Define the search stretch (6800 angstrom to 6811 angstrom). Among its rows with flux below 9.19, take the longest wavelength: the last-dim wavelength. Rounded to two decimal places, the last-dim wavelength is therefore 6802.63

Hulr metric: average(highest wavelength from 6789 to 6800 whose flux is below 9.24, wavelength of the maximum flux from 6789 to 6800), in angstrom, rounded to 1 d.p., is 6793.2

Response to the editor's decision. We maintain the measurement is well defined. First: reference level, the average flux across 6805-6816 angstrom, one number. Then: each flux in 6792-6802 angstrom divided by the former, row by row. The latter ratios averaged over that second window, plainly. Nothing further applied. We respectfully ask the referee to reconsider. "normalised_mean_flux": 0.99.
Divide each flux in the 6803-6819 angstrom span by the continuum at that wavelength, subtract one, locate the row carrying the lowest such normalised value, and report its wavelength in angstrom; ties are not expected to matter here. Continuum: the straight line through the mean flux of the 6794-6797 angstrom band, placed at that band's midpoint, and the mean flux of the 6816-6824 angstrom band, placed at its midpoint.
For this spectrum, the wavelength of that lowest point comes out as 6816.74 angstrom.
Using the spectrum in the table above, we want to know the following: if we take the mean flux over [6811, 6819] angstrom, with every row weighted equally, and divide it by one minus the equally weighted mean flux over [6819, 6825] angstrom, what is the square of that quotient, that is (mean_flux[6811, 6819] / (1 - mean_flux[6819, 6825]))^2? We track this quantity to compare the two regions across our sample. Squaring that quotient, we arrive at 1.21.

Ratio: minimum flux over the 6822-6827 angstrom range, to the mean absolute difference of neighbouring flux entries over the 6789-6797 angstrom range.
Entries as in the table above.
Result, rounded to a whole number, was 89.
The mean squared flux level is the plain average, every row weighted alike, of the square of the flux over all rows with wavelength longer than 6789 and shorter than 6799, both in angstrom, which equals 86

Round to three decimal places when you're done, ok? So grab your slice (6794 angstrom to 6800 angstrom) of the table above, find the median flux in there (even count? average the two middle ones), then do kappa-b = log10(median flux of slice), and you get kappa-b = 0.966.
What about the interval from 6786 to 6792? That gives 0.969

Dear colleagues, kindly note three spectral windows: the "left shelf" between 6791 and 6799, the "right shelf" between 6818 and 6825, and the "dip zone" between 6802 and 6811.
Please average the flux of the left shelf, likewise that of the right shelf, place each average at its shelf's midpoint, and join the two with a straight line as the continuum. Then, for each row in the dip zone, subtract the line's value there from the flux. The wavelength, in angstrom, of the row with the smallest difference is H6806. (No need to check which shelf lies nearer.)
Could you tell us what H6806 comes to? 6802.63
